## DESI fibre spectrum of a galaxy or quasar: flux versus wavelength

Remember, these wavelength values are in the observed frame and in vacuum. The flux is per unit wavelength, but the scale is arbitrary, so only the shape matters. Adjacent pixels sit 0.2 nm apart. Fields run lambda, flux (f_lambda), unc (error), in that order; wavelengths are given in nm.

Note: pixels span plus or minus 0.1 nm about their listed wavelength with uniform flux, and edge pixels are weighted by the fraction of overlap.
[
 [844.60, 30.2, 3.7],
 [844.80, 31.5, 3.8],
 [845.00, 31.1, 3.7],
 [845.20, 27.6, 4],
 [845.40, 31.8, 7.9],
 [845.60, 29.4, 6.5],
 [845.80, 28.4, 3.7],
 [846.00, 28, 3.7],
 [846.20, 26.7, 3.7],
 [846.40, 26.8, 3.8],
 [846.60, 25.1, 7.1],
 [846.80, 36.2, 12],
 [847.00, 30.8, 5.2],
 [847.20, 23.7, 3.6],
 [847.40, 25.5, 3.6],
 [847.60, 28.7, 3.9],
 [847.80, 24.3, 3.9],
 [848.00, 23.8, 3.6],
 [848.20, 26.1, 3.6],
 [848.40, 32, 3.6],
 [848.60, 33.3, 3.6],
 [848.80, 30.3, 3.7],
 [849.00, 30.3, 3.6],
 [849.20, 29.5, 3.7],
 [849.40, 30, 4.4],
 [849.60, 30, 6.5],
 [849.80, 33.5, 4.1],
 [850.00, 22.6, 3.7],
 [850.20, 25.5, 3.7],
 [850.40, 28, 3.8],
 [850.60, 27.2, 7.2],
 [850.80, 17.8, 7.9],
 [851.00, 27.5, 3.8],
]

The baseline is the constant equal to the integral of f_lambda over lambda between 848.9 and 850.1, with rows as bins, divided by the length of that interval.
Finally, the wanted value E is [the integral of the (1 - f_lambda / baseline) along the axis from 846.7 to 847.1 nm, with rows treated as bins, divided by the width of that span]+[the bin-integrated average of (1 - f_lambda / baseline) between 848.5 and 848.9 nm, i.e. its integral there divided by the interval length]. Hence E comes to -0.227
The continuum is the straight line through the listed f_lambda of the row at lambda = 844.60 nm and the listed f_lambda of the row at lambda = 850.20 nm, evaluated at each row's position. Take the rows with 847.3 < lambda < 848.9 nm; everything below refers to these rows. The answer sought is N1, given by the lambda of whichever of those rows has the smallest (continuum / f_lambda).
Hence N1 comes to 848.60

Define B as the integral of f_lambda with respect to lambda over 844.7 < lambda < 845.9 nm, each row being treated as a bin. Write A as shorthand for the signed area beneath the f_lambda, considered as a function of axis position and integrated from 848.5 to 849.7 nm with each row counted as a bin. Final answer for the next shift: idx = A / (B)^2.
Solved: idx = 0.028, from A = 37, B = 36.0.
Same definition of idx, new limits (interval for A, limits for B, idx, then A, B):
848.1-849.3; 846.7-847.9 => 0.032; 36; 33.8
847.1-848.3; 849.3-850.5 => 0.026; 30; 33.9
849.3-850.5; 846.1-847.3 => 0.030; 34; 33.9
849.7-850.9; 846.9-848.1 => 0.031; 31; 31.4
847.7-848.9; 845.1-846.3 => 0.029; 34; 34.4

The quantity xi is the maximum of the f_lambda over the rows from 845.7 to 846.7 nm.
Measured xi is 28.4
